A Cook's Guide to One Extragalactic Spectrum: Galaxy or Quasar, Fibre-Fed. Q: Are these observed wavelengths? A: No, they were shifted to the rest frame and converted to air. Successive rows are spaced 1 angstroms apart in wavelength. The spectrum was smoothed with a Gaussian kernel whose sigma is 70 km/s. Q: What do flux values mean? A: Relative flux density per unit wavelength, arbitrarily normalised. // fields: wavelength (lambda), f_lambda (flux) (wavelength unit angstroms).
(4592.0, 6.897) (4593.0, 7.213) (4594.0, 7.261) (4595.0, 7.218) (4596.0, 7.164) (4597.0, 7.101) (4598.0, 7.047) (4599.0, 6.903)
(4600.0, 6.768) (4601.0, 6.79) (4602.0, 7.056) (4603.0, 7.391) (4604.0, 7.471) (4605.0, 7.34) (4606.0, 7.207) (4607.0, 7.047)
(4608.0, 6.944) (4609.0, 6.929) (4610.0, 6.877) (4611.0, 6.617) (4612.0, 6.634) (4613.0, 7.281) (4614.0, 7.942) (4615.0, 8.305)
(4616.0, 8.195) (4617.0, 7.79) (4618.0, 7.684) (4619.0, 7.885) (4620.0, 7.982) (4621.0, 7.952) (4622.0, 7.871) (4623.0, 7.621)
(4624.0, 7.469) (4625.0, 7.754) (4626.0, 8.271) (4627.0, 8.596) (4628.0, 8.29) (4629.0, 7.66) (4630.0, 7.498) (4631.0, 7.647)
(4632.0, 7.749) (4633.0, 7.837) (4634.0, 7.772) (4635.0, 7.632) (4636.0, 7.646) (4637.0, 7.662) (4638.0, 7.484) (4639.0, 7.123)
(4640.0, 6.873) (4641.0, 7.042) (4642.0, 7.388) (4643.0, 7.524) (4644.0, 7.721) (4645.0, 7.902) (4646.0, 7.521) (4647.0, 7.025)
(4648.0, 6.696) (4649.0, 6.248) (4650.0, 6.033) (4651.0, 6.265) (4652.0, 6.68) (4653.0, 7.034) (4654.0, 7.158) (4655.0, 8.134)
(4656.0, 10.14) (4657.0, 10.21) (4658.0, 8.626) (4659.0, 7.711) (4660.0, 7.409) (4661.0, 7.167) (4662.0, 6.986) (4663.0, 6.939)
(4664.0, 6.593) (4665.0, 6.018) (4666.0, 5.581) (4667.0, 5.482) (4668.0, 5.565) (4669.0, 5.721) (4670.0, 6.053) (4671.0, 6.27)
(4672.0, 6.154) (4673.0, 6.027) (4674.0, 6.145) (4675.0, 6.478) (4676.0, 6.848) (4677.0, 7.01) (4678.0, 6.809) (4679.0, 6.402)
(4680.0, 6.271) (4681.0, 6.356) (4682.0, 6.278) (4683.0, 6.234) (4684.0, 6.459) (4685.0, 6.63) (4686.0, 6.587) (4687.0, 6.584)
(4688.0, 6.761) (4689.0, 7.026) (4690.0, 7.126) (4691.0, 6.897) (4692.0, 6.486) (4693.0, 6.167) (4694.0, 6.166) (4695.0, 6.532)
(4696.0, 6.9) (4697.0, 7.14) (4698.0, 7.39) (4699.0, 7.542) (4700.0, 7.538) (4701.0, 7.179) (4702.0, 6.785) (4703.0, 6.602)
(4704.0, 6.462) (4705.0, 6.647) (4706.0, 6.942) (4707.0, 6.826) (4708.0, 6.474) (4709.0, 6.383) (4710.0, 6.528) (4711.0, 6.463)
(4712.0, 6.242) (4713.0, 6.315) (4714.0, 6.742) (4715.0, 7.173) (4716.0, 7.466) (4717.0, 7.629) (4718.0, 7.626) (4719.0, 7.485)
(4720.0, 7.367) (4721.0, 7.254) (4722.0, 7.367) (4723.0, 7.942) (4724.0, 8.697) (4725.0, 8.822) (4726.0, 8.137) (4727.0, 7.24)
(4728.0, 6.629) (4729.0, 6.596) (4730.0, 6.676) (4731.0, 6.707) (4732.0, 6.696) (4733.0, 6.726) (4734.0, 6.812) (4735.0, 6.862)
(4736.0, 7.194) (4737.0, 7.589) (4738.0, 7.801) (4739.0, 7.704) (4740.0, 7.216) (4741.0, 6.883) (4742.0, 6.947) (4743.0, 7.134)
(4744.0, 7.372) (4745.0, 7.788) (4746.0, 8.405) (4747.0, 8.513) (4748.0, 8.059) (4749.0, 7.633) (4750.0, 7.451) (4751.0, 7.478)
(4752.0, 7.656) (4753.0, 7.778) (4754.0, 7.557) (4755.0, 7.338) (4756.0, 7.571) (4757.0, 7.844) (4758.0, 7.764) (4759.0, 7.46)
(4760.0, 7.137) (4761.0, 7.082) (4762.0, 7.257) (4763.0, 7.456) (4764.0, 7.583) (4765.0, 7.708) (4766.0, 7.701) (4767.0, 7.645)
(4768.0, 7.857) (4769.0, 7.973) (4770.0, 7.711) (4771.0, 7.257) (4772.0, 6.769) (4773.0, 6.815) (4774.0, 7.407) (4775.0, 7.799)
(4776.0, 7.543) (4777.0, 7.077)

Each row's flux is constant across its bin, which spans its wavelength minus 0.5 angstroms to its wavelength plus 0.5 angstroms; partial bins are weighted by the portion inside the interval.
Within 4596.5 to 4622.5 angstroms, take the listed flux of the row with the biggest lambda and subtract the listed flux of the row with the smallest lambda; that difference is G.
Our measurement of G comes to 0.8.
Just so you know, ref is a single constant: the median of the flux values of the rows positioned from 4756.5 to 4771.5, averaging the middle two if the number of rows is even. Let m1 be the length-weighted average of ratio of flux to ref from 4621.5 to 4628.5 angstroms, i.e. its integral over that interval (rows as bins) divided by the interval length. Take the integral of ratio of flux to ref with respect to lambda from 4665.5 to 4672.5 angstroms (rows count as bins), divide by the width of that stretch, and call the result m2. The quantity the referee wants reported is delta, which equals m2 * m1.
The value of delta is 0.80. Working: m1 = 1.04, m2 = 0.76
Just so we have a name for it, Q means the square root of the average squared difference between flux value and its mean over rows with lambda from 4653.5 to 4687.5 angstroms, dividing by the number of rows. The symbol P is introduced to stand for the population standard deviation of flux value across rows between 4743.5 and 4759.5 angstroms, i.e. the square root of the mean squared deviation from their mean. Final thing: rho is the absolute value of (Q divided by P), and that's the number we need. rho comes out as 3.3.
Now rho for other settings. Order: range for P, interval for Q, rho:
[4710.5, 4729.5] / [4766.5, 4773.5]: 0.6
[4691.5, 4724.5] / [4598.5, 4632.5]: 0.9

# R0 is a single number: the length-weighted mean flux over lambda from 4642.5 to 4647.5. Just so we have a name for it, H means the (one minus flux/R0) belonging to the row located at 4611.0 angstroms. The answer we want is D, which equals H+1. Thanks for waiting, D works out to 1.12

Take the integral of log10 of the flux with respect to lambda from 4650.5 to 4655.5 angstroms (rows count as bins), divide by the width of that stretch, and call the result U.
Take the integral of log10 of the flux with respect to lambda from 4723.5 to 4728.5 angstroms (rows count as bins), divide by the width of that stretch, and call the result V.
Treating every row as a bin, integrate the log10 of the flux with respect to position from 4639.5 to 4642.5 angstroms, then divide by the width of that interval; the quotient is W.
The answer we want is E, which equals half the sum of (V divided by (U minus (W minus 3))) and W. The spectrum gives 0.575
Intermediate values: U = 0.847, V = 0.90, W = 0.851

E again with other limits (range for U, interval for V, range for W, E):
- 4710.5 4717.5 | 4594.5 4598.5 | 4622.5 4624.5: 0.583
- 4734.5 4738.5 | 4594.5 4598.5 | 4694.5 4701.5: 0.569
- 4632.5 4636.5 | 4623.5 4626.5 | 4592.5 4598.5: 0.575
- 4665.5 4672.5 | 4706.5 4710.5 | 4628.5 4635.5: 0.585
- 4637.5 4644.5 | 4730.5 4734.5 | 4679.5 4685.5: 0.537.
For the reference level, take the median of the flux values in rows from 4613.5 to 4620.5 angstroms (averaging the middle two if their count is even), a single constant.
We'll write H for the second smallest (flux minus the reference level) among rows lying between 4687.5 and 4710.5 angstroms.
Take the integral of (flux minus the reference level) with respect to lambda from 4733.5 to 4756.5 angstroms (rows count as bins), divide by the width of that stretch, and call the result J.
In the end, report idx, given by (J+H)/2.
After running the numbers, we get -1.1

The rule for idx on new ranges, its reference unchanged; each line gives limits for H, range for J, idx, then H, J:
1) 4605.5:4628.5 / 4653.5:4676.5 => -1.2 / -1.3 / -1.01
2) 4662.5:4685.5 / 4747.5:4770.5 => -1.4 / -2.4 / -0.35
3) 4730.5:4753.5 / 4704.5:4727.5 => -1.0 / -1.2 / -0.73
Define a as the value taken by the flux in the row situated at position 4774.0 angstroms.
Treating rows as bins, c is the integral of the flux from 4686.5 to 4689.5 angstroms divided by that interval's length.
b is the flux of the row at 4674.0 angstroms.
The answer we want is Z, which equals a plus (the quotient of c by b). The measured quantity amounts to 8.51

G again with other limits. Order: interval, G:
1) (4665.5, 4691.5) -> 1.3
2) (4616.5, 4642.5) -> -0.4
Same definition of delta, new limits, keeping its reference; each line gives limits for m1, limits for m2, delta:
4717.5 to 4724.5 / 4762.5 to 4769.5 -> 1.01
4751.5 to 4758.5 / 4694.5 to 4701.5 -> 0.94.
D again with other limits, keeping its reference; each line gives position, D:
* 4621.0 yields 0.95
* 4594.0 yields 1.04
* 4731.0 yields 1.11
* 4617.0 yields 0.97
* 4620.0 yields 0.94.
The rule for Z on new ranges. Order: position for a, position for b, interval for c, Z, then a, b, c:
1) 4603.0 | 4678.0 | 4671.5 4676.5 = 8.32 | 7.391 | 6.809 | 6.3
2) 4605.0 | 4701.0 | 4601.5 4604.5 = 8.36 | 7.34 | 7.179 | 7.3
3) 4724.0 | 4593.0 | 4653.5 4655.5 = 9.76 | 8.697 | 7.213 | 7.6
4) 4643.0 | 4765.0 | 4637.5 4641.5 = 8.45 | 7.524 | 7.708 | 7.1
